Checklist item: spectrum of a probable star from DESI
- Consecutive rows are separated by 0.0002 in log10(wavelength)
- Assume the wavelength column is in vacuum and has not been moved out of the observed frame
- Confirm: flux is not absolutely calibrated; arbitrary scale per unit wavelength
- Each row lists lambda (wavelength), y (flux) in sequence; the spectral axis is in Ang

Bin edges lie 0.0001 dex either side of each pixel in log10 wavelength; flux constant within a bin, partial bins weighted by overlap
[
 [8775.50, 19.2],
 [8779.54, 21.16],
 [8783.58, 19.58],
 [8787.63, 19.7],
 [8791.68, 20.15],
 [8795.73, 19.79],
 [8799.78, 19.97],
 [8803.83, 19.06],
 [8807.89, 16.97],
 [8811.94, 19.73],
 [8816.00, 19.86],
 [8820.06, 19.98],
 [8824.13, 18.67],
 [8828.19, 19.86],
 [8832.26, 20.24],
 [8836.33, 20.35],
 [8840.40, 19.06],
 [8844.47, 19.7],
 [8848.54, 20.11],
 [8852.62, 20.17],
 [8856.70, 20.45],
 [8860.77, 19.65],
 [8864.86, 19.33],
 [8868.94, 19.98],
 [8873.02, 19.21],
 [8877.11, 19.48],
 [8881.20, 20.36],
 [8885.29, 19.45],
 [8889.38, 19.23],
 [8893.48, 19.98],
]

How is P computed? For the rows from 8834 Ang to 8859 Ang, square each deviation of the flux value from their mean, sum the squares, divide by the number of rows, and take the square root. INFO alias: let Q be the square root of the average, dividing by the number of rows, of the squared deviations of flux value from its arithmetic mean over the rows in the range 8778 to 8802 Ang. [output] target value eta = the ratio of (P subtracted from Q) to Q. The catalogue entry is 0.10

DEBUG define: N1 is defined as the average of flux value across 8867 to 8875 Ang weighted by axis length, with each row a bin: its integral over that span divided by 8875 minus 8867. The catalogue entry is 19.6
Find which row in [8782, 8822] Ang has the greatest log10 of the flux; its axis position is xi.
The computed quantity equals 8791.68 Ang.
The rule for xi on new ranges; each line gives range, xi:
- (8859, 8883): 8881.20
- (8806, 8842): 8836.33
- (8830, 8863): 8856.70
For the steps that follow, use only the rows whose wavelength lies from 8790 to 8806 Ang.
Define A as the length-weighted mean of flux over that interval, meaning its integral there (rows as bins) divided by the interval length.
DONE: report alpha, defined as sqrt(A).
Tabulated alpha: 4.44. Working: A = 19.7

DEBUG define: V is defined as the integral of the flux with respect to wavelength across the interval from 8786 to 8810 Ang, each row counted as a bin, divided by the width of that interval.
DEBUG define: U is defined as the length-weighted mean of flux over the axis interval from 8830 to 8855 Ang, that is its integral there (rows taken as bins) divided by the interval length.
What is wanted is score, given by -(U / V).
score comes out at -1.03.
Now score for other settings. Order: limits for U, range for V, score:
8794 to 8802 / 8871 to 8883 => -1.01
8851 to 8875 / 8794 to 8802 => -1.00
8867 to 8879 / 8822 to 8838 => -0.99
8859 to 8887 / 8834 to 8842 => -0.99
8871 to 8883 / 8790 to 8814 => -1.02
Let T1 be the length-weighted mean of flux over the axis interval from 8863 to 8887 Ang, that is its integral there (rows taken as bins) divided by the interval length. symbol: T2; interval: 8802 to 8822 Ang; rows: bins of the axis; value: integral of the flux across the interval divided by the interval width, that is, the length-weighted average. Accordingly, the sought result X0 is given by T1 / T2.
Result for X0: 1.03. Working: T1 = 19.6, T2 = 19.1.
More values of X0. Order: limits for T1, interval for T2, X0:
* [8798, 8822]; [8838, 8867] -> 0.97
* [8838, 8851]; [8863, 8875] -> 1.01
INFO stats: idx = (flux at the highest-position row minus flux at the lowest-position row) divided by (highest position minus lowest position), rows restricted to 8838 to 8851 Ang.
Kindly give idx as 0.13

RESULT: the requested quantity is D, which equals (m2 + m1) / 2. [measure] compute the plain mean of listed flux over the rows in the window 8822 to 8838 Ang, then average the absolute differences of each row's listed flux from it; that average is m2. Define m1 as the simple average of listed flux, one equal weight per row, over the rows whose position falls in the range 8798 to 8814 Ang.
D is 9.7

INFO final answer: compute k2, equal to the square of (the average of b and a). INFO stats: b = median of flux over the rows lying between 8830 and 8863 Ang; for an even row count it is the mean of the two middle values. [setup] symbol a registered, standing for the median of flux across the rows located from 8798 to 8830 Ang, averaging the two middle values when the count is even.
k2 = 399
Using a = 19.8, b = 20.14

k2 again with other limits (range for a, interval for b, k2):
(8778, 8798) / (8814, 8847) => 393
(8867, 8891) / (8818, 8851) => 388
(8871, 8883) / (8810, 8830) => 387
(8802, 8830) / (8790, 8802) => 394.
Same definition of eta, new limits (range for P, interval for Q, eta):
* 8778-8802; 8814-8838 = 0.04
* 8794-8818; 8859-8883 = -1.66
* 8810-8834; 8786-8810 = 0.54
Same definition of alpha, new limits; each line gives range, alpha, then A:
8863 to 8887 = 4.43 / 19.6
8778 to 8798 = 4.48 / 20.0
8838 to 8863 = 4.46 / 19.9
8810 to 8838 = 4.45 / 19.8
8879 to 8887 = 4.46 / 19.9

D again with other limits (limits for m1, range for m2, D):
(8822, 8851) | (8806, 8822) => 10.4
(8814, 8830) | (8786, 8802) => 9.9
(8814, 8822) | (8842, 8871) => 10.1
